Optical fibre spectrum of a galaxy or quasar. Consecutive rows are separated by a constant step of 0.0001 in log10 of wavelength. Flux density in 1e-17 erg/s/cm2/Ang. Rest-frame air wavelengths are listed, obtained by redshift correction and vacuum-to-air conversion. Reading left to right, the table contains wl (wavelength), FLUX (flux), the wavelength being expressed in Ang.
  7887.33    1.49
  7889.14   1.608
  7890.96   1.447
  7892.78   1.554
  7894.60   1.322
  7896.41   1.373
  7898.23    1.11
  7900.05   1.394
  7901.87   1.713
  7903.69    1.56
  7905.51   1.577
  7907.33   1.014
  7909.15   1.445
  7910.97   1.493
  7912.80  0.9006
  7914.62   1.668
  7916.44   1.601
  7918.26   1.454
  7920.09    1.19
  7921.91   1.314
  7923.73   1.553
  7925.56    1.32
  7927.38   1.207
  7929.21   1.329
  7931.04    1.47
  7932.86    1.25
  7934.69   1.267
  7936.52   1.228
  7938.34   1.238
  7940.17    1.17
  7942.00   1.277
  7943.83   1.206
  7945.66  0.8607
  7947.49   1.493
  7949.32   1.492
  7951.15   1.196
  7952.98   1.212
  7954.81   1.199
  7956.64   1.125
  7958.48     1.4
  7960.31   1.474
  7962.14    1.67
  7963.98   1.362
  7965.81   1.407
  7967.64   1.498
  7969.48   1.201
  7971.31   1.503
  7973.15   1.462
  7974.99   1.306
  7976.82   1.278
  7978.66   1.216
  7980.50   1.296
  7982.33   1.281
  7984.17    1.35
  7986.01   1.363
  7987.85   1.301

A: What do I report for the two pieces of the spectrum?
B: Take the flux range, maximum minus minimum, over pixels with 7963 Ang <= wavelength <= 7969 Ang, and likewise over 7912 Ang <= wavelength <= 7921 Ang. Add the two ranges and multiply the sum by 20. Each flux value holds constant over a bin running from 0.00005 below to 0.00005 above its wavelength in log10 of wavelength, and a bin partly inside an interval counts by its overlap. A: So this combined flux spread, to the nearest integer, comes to 18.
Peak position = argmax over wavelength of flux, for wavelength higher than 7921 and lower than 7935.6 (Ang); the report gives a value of 7923.73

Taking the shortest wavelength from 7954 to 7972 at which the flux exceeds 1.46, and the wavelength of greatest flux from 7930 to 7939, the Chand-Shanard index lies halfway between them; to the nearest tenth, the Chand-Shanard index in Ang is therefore 7945.7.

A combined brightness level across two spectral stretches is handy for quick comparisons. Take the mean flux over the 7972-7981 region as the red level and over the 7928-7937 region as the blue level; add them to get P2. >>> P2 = 2.62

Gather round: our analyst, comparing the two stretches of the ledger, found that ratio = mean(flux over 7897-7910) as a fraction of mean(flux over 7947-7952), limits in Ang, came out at 1.01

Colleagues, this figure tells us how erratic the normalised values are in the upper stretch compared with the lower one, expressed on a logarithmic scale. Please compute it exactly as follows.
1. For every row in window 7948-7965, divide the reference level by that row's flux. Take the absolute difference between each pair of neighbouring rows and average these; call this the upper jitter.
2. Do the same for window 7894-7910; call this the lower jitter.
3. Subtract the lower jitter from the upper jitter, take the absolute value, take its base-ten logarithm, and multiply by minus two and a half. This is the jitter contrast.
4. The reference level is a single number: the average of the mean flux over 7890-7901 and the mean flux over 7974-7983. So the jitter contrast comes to 2.6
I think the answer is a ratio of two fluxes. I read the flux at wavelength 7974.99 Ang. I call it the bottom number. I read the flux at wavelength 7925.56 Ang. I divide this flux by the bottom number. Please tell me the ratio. 1.01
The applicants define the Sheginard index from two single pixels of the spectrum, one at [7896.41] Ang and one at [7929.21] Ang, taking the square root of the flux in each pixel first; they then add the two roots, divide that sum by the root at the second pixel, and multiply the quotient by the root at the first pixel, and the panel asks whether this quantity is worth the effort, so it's 2.36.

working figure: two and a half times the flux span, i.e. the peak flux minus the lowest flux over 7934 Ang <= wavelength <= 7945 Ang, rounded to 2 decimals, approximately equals 0.27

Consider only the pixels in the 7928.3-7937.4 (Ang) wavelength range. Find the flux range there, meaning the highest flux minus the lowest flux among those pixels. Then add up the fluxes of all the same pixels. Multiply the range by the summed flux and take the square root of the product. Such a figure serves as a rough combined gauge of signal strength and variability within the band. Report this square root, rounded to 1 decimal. 1.3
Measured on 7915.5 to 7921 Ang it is 1.3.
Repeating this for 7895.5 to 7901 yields 1.0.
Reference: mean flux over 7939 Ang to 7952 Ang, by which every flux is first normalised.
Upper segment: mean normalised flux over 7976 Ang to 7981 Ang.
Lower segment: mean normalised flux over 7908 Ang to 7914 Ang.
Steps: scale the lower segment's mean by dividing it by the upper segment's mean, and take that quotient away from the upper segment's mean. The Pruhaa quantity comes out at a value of 0.0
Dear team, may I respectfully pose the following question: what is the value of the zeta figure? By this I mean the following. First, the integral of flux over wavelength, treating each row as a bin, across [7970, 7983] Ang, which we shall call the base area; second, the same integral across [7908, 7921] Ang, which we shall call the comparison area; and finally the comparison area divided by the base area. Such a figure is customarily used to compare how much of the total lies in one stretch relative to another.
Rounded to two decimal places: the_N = 1.04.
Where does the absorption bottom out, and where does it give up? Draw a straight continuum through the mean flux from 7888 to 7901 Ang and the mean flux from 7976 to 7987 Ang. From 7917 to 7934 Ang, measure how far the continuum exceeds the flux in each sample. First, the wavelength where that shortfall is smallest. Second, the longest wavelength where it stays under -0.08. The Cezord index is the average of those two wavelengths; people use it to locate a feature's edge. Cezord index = 7927.4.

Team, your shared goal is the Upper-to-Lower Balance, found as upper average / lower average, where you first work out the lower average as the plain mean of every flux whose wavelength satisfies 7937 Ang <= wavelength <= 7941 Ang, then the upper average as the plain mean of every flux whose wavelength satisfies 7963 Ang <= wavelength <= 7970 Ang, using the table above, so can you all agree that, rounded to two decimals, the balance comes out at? 1.14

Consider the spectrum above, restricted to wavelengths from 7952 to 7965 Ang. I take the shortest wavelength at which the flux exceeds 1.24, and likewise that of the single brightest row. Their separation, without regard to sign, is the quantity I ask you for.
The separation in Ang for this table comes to 3.7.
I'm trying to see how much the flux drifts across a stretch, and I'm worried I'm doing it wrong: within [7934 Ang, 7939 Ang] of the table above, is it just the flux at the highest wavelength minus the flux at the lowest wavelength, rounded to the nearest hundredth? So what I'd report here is -0.03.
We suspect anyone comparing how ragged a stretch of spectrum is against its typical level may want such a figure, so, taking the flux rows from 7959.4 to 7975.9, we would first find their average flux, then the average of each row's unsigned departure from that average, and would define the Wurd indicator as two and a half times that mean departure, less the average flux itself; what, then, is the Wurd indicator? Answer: -1.18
